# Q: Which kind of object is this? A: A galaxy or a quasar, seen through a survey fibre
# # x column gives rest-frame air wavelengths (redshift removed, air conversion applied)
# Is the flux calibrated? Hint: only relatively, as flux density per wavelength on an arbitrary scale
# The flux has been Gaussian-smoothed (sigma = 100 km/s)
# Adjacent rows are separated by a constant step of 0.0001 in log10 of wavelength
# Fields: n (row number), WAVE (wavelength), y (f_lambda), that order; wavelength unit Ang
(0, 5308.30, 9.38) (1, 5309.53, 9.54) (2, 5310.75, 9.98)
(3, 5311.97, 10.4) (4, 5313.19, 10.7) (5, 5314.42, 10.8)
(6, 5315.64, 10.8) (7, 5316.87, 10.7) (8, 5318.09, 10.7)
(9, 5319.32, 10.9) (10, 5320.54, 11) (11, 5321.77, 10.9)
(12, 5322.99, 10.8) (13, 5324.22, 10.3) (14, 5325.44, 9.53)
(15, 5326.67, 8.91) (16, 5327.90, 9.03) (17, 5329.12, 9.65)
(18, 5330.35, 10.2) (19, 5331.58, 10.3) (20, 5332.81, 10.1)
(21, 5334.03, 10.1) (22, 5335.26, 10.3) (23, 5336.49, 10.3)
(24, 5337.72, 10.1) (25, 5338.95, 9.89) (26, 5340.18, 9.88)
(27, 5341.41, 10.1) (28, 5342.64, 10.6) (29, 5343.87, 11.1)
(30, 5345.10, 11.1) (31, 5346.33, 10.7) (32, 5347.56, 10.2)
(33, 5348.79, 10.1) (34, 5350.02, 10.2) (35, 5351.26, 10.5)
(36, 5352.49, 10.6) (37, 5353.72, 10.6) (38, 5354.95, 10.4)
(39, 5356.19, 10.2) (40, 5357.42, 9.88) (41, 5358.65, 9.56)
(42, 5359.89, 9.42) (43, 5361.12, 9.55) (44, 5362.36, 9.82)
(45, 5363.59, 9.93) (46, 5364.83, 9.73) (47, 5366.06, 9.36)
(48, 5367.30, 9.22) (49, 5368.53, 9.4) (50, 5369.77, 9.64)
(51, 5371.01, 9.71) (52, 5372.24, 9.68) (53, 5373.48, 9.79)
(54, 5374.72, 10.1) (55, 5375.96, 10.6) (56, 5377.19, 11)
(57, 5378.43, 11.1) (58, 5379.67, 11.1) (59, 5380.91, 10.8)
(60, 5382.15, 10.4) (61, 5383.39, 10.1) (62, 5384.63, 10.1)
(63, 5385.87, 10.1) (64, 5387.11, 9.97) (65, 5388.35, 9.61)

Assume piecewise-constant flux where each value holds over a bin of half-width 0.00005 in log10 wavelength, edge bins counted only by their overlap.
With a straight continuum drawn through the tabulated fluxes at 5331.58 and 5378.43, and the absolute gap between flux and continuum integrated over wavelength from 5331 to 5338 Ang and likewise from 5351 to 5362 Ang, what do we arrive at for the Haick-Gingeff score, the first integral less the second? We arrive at -6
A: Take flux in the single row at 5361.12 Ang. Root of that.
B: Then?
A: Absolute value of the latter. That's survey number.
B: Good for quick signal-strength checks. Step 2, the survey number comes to 3.09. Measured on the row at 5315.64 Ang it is 3.29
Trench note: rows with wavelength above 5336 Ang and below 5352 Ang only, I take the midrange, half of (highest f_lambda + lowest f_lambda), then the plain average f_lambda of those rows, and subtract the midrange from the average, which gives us -0.12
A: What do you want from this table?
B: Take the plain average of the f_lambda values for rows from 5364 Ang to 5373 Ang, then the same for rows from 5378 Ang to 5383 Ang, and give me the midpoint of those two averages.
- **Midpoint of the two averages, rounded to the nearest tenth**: 10.2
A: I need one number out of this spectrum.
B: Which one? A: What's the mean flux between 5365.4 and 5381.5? 10.12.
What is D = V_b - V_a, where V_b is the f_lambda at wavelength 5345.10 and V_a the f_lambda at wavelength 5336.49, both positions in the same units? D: 0.8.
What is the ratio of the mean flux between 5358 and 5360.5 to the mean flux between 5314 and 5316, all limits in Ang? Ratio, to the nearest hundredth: 0.88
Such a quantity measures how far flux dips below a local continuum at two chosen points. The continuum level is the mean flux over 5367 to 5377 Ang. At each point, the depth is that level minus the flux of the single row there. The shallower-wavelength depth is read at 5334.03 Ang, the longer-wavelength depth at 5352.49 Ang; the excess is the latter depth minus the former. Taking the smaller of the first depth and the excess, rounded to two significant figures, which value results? -0.50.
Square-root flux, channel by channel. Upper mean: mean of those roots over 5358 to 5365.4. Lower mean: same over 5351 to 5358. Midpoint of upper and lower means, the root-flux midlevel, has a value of 3.16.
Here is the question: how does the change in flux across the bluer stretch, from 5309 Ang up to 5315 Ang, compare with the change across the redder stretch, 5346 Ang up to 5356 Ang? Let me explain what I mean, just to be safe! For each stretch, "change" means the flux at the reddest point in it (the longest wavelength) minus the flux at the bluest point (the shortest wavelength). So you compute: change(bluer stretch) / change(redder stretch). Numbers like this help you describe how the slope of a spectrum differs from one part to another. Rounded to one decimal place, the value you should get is -4.2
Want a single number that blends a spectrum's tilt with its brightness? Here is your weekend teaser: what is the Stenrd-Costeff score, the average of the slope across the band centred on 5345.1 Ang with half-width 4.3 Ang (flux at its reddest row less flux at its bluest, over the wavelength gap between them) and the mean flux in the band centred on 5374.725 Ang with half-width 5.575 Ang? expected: 5.15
